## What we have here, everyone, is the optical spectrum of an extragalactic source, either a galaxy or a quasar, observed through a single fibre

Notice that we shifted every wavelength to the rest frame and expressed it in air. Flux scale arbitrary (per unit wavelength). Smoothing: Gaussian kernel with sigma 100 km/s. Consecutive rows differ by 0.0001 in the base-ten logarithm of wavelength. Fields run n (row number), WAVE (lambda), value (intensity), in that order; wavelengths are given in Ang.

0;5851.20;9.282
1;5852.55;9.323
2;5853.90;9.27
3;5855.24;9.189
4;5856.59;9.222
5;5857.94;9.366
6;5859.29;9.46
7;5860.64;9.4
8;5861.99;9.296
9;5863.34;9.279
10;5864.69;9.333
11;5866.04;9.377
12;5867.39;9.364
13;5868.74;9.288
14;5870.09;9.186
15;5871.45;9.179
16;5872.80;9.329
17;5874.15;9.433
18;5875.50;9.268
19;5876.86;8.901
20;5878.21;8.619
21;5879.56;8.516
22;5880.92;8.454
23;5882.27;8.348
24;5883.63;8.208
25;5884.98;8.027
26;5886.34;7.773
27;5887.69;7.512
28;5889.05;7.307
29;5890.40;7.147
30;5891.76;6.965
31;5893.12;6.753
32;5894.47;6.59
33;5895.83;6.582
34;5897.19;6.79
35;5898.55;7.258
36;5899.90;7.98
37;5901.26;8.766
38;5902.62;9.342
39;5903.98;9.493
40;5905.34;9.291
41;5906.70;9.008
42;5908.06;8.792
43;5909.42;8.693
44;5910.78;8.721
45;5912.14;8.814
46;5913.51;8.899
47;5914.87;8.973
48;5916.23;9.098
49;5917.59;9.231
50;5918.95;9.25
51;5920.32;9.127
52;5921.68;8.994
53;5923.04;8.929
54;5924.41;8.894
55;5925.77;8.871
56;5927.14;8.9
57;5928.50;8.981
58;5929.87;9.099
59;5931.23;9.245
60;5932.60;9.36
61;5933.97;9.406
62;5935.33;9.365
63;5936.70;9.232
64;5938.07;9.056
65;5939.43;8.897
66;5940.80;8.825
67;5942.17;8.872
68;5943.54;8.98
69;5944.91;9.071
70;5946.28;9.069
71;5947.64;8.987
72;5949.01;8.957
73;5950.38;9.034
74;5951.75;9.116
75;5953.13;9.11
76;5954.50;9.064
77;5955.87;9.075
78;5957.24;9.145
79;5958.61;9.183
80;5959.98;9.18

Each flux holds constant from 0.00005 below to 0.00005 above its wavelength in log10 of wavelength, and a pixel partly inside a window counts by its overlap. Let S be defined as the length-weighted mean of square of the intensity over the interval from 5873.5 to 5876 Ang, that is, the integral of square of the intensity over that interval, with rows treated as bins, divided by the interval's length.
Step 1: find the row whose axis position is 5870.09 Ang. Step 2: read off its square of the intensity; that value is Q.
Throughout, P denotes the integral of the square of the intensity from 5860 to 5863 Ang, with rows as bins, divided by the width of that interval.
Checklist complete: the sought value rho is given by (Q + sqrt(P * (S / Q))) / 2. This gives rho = 46.9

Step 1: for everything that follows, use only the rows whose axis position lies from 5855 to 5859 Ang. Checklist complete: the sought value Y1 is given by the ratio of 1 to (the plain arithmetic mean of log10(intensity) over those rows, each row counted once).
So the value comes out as 1.03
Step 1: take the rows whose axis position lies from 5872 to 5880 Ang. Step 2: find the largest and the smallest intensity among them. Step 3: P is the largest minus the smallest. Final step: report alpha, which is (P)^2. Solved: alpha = 0.84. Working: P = 0.92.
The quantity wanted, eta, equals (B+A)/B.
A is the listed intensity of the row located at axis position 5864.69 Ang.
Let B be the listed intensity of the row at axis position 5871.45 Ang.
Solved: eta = 2.02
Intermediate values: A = 9.333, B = 9.179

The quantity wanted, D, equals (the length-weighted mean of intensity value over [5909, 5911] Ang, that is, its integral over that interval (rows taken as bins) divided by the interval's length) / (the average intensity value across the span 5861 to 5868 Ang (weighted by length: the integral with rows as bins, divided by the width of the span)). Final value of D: 0.93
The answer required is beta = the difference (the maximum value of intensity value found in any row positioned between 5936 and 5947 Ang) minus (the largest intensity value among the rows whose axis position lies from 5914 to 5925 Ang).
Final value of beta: 0.0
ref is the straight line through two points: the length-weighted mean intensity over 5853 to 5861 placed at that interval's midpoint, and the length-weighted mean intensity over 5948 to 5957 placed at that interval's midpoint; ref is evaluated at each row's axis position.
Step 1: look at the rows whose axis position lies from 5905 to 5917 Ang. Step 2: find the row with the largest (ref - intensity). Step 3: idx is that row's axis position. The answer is 5909.42 Ang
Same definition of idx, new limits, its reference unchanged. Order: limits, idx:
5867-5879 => 5878.21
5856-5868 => 5856.59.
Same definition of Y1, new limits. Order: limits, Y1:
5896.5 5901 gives 1.16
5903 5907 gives 1.03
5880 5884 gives 1.09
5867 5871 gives 1.03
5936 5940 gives 1.04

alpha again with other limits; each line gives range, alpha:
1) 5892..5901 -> 1.95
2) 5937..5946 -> 0.06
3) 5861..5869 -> 0.01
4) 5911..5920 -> 0.19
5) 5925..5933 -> 0.24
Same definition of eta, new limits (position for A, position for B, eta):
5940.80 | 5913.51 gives 1.99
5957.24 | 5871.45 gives 2.00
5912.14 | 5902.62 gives 1.94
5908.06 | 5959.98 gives 1.96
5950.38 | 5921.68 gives 2.00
